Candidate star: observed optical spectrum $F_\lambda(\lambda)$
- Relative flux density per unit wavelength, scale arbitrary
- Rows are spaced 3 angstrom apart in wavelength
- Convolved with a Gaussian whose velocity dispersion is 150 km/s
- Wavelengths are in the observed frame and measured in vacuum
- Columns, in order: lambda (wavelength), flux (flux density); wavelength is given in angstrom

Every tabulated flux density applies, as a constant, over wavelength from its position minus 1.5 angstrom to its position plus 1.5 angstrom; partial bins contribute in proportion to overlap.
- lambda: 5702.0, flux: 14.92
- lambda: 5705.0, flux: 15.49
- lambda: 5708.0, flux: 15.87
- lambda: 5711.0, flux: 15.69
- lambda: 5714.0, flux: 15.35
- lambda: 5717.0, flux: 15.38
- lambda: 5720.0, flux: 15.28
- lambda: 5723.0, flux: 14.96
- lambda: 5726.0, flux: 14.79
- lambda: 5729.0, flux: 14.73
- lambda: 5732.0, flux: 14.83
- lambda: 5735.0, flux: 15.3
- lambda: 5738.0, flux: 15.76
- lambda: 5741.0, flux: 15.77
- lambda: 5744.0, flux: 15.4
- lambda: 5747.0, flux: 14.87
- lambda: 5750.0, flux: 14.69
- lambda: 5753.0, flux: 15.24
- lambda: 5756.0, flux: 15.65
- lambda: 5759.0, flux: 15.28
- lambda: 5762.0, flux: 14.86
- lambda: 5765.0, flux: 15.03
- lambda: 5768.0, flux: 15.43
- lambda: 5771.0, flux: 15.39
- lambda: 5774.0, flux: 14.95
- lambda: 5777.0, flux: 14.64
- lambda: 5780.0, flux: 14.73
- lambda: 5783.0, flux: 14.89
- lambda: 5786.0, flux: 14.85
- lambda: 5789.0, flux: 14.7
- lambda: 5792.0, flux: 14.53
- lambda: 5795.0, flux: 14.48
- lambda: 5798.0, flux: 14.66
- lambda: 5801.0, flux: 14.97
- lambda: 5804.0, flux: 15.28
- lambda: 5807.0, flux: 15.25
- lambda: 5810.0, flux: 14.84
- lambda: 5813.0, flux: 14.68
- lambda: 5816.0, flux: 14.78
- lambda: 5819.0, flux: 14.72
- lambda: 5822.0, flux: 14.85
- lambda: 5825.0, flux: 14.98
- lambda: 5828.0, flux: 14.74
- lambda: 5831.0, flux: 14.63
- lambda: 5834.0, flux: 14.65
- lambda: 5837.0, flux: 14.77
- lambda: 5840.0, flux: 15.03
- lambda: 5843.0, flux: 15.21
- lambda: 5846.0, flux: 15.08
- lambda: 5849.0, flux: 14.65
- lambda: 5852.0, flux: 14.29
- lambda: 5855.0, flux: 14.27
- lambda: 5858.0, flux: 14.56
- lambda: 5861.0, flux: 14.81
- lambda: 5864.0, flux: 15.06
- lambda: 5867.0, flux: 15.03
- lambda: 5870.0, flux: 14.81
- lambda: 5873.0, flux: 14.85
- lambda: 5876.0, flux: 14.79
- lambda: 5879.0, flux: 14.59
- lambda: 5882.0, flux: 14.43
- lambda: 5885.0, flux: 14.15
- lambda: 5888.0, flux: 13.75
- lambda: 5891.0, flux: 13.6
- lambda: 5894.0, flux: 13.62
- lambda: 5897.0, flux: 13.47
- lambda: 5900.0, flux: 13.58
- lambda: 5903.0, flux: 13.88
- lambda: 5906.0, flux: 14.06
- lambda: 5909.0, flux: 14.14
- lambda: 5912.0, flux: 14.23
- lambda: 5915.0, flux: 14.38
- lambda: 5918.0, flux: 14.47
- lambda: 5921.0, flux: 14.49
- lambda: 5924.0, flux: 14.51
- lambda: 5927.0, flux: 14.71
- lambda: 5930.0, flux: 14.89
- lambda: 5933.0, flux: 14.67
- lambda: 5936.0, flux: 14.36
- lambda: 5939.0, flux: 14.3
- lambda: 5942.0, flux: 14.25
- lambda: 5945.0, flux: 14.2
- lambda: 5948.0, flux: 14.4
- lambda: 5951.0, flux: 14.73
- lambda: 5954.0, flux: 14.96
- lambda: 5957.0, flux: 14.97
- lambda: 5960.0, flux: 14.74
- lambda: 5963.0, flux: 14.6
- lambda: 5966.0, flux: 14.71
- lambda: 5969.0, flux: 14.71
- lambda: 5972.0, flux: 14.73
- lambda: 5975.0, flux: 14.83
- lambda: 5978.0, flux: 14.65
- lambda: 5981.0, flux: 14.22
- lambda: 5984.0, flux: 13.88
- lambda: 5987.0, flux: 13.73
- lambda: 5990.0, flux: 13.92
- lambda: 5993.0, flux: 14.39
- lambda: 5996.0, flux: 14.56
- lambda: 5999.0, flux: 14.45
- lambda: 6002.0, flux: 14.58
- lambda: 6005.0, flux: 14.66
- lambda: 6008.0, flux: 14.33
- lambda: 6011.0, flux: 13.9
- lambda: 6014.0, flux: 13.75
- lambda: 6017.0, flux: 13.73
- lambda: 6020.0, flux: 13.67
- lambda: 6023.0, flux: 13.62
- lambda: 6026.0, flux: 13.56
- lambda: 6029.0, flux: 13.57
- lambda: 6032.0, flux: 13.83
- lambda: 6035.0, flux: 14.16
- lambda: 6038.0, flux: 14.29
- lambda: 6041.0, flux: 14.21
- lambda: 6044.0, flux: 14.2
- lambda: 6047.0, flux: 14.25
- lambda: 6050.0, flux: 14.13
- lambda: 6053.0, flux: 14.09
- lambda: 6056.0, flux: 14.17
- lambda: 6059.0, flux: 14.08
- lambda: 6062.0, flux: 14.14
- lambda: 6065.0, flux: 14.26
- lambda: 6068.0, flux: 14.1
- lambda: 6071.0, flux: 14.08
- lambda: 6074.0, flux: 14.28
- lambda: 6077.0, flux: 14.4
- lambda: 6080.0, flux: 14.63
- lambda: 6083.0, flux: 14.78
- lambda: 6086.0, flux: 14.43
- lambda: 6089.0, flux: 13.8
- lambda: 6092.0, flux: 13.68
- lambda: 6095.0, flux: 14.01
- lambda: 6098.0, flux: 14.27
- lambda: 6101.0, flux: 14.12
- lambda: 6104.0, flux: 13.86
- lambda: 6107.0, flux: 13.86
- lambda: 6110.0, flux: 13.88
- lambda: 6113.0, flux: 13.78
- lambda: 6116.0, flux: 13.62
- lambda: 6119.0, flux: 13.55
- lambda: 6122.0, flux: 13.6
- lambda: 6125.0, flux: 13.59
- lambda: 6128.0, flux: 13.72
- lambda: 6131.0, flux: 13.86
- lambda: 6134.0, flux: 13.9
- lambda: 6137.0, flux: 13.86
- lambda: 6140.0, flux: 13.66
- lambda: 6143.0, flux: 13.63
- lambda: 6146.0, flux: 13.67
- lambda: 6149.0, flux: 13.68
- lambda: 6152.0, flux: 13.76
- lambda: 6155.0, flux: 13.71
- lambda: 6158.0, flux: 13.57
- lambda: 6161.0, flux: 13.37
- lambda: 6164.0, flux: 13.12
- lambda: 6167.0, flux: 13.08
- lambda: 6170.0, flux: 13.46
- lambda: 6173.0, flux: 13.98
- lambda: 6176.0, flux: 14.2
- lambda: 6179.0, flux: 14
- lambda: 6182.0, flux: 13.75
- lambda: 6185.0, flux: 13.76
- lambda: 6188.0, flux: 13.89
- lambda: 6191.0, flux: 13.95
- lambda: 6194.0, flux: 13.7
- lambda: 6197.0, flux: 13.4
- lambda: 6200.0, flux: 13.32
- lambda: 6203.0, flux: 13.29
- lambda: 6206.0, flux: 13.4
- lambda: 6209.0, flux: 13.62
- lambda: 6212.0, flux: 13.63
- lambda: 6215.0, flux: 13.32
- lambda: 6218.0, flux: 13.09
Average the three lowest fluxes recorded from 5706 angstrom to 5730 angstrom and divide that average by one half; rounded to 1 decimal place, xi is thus 29.7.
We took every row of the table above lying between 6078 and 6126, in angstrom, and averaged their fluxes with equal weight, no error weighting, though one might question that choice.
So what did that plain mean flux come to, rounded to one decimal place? 14.0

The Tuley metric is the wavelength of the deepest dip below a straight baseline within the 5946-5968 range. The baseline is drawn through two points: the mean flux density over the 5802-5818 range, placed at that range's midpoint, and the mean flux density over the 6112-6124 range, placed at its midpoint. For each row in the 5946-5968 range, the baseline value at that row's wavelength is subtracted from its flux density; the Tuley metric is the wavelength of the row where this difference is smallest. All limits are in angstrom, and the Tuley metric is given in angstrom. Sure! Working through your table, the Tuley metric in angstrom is 5948.0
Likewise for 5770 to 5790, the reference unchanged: 5777.0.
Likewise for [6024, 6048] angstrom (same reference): 6026.0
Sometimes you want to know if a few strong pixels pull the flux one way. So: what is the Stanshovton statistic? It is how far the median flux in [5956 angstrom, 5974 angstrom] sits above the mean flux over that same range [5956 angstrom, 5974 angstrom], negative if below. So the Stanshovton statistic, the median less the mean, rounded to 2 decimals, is -0.02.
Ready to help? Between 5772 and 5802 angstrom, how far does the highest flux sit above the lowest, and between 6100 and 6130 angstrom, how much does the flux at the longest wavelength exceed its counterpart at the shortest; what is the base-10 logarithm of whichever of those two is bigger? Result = -0.31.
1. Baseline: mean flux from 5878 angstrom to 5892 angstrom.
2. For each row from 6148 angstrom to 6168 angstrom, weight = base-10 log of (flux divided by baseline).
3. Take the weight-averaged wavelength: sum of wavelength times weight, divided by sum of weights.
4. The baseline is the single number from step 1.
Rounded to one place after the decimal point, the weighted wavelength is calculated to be 6160.4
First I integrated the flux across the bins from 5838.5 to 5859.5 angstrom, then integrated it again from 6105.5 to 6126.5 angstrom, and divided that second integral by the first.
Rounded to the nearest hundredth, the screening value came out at 0.93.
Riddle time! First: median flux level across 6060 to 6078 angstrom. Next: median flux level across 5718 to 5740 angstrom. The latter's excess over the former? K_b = 0.76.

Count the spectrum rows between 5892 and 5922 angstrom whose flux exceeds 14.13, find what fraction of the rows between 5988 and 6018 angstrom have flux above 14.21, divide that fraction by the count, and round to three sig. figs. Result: 0.120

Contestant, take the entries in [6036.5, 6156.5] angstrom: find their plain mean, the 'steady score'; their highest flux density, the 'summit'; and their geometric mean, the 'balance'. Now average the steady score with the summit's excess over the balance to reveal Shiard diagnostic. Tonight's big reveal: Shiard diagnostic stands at 7.39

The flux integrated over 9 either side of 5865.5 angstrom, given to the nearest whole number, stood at 267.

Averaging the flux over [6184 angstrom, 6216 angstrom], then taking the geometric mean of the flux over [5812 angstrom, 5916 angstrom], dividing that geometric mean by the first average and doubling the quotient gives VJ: 2.13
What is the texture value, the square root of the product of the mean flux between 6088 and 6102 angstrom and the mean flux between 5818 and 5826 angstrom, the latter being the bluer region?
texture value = 14.41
